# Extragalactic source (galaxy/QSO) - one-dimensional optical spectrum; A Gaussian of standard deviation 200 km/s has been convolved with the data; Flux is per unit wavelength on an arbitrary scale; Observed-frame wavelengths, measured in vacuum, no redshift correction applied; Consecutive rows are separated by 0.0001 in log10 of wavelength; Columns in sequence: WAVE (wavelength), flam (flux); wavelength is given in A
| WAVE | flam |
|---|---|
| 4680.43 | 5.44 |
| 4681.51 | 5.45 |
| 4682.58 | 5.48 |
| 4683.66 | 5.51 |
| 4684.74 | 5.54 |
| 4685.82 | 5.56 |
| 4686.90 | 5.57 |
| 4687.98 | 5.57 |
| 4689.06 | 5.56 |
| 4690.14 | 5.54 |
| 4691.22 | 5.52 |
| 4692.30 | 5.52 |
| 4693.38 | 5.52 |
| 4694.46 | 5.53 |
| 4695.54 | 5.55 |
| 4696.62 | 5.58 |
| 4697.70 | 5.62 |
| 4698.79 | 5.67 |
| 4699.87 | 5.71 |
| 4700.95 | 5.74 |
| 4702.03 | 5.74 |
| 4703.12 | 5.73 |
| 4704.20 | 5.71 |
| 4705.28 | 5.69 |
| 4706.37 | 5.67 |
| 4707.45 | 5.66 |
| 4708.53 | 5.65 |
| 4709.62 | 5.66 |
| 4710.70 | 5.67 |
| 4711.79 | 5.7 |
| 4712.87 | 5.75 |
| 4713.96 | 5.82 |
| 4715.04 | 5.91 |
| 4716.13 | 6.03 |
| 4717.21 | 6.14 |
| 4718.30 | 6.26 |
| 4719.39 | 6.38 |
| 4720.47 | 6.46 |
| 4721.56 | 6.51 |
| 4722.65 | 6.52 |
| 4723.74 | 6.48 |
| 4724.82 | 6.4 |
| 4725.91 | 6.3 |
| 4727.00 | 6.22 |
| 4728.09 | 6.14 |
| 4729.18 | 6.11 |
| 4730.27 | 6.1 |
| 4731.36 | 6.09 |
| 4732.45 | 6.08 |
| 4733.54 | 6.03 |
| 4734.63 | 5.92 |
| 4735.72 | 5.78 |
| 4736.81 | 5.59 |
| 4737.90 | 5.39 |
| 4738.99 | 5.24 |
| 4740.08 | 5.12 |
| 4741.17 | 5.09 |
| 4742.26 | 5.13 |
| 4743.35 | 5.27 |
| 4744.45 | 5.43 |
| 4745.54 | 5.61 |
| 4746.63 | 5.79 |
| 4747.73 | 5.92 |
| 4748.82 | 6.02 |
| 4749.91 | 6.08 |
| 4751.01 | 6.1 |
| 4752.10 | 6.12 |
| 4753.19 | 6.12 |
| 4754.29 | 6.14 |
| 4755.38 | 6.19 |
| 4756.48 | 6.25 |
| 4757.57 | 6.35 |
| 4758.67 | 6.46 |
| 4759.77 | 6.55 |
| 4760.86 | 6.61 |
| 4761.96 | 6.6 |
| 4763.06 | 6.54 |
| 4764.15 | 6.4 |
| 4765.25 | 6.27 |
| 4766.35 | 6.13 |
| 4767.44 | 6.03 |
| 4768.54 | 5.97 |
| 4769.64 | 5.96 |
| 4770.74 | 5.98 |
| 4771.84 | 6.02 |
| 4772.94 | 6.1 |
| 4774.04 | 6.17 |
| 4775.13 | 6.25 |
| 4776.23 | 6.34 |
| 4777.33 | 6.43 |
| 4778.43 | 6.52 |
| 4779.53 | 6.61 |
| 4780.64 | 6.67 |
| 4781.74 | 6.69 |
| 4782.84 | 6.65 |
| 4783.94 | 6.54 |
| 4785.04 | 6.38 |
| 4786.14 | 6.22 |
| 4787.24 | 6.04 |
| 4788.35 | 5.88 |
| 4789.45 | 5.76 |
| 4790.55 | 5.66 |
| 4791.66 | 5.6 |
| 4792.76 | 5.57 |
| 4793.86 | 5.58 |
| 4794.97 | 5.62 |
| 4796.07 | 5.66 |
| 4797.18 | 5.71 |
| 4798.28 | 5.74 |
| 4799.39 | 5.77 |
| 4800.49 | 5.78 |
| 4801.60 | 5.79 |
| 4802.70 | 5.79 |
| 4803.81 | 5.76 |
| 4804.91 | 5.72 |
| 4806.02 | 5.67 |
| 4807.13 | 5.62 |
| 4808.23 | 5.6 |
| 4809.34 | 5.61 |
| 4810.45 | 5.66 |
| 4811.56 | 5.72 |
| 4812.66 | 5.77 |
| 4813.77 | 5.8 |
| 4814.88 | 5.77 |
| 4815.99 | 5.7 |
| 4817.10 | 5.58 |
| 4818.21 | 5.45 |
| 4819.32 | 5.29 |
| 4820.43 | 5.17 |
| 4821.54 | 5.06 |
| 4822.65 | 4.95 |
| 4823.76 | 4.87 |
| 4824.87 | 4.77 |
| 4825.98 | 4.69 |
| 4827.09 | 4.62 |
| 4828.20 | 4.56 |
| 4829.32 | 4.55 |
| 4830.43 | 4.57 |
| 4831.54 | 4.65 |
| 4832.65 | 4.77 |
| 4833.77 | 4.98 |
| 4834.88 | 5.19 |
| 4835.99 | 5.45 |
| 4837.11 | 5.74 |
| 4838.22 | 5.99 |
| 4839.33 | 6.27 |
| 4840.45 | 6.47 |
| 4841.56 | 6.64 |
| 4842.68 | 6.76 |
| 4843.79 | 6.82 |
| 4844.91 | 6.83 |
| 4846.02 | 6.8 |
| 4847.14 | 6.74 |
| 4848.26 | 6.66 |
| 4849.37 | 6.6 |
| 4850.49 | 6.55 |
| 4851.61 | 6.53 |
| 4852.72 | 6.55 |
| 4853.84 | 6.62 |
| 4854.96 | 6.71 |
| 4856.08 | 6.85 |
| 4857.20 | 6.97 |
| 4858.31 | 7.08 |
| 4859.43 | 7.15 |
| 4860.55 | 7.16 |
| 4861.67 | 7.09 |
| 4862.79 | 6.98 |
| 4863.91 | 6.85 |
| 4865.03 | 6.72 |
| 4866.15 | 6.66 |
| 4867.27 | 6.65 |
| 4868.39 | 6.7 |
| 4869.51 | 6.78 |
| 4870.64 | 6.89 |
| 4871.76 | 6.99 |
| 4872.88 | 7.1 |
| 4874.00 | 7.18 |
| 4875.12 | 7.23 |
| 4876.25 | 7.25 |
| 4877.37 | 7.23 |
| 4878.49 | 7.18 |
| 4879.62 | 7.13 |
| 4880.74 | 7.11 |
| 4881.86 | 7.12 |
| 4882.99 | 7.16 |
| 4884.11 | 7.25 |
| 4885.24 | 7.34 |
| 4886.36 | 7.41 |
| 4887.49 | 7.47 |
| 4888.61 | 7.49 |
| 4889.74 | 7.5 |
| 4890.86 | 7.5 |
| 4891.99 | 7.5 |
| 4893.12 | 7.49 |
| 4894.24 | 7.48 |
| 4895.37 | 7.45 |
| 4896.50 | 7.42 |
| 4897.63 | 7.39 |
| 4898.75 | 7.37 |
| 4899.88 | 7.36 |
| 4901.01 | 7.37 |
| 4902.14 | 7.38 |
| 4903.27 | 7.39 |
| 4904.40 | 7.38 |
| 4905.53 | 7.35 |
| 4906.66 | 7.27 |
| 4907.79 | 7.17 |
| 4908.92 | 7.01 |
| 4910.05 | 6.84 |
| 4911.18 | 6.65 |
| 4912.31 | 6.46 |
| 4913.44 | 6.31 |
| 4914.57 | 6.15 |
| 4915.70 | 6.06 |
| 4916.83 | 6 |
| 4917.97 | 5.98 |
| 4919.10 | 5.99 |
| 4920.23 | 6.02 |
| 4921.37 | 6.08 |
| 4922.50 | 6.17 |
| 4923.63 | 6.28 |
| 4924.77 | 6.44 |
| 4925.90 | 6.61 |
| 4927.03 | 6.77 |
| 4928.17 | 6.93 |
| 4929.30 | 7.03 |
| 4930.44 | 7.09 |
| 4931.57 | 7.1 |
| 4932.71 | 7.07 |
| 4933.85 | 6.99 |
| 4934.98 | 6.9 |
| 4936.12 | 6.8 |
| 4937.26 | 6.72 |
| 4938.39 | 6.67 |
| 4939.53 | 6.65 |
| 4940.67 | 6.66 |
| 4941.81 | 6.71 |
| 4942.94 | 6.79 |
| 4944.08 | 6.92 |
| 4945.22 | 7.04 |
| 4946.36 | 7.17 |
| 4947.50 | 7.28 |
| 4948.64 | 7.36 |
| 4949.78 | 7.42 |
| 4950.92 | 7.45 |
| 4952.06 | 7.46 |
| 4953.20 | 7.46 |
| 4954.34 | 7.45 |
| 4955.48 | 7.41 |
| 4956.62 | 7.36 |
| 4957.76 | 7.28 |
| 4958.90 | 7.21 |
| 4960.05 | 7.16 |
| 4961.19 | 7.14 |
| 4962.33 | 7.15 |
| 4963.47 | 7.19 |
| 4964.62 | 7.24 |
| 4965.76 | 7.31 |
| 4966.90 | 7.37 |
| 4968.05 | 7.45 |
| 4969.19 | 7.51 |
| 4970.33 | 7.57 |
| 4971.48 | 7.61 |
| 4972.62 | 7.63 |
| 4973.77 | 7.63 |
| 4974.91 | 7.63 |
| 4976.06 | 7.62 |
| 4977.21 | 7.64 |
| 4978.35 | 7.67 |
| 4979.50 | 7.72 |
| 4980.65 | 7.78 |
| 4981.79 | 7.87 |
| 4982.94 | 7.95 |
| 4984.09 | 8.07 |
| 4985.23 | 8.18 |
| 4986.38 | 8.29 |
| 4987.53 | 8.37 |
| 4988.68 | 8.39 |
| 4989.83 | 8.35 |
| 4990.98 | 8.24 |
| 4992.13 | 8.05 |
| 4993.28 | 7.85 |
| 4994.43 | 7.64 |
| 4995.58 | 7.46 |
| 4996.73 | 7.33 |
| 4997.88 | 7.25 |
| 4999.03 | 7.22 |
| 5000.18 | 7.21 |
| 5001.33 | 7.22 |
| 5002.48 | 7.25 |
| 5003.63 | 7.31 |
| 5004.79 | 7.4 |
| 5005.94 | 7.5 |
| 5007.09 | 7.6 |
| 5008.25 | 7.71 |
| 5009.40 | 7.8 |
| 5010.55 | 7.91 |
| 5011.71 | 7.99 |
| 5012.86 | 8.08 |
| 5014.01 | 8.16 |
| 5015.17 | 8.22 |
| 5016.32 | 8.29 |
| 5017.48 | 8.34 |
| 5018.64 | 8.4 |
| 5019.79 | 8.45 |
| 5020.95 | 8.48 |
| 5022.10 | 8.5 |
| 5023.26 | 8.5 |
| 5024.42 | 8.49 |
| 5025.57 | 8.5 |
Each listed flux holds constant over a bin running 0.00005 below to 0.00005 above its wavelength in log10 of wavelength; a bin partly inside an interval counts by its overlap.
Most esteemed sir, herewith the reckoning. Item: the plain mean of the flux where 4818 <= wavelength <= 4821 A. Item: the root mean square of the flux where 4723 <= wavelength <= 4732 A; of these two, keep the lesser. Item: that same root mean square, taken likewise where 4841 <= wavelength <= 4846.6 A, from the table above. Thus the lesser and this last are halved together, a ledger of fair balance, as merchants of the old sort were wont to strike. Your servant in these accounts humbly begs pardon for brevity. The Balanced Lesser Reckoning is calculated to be 6.0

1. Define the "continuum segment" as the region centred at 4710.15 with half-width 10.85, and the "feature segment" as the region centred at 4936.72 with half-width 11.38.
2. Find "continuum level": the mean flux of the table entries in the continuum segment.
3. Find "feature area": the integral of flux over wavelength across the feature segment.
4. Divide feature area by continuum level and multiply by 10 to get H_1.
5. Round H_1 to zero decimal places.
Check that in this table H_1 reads 268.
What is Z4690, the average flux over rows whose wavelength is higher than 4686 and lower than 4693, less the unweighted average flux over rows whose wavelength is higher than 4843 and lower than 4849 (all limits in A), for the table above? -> -1.2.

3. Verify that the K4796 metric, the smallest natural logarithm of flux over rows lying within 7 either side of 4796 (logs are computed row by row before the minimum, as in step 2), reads 1.72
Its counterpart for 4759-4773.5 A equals 1.79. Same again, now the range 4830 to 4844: 1.52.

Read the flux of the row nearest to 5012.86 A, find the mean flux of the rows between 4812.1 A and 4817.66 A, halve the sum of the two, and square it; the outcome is 48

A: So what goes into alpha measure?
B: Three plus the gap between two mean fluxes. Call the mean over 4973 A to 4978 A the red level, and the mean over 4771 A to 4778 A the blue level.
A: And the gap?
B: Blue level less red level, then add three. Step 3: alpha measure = 1.59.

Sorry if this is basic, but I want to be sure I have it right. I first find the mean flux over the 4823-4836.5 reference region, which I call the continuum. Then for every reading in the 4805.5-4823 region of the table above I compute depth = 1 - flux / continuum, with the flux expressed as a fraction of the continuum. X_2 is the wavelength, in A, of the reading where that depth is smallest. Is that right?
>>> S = 4813.77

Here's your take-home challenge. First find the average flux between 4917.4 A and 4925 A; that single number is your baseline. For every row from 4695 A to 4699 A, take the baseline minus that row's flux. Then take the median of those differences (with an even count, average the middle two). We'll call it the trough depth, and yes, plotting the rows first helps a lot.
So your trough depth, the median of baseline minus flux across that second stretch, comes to 0.5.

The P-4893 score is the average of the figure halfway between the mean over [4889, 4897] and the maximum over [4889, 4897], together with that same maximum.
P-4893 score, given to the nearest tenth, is 7.5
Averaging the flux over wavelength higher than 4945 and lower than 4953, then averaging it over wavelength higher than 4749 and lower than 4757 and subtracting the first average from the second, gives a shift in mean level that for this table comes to -1.2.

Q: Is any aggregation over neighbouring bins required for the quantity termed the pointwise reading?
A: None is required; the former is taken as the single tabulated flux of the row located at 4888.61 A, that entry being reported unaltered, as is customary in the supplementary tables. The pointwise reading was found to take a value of 7.49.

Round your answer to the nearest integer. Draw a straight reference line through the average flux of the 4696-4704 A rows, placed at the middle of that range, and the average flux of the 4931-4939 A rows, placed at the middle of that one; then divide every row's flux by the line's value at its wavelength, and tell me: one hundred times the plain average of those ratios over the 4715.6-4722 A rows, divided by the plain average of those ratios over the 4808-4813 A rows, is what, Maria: 120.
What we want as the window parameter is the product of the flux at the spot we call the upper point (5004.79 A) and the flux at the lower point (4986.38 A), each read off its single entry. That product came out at 61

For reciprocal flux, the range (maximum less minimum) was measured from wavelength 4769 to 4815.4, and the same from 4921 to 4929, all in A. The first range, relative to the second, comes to 1.49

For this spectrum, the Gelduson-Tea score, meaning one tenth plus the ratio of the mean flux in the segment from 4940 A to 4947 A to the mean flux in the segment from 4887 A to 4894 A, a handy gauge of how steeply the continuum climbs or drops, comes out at 1.02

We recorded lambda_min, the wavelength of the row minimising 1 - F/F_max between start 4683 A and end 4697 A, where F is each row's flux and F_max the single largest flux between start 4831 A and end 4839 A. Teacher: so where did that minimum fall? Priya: 4696.62 A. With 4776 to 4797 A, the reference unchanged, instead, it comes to 4781.74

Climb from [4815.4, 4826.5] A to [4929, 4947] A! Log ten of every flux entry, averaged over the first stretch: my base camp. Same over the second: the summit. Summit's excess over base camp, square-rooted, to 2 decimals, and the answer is 0.36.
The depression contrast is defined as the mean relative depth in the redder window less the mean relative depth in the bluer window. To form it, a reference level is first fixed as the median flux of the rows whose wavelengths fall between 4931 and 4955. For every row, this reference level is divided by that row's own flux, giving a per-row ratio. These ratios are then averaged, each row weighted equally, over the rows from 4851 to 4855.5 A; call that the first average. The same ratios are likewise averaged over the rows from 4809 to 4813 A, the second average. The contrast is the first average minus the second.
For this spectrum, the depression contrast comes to -0.17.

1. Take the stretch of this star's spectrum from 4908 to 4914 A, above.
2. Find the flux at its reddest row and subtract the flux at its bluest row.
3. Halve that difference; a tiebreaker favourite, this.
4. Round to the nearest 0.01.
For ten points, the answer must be -0.35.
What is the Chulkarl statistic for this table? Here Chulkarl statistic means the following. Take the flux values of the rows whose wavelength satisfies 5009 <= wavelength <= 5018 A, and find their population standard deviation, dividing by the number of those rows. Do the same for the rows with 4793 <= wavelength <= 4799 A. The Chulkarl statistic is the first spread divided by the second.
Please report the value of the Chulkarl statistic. 3.0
